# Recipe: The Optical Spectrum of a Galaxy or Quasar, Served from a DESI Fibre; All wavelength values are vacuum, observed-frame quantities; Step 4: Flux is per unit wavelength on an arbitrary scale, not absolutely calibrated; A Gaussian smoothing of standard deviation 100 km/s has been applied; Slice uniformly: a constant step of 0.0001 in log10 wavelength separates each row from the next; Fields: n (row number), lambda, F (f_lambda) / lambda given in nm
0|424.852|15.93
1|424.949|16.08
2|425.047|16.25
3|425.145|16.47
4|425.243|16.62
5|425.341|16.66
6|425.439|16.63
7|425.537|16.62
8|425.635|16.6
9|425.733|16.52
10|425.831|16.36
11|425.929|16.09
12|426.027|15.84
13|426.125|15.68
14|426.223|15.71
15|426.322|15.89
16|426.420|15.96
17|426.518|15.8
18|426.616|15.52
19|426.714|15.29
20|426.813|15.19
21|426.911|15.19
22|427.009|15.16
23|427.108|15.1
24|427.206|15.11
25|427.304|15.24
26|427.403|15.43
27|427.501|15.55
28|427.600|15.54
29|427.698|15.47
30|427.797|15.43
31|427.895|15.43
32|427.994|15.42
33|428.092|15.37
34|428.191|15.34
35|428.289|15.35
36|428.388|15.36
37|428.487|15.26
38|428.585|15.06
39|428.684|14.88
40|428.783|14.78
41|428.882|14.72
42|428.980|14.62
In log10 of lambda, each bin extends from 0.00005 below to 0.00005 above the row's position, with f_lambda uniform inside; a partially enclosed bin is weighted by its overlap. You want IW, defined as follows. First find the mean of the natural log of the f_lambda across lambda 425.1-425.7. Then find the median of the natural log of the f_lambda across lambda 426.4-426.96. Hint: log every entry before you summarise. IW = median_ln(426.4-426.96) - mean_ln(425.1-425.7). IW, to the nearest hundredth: -0.07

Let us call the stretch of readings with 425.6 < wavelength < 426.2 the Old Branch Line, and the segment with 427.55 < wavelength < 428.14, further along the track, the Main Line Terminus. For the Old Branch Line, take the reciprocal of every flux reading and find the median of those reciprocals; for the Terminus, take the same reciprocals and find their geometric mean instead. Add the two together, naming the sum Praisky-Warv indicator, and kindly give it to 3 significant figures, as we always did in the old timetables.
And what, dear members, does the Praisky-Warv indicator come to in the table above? 0.126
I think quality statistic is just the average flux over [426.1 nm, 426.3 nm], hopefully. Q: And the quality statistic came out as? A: 15.7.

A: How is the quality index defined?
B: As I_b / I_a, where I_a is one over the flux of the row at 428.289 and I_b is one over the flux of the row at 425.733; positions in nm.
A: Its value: 0.93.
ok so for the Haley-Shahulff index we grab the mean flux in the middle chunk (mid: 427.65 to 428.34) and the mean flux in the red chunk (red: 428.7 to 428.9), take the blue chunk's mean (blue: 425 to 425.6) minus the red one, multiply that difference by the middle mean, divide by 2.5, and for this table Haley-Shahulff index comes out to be 11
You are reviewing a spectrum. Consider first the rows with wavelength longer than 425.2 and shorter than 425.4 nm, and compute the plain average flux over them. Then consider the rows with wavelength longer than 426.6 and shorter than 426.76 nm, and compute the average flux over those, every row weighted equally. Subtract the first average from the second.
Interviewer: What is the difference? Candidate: -1.2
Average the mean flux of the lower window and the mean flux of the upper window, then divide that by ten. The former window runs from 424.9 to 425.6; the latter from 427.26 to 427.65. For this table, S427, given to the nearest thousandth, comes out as 1.596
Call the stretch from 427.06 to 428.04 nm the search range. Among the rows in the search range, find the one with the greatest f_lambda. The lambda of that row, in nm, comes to 427.501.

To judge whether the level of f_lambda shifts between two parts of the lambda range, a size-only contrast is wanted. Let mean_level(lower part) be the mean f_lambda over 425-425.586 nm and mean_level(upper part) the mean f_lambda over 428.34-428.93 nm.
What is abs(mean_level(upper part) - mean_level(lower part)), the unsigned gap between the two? 1.5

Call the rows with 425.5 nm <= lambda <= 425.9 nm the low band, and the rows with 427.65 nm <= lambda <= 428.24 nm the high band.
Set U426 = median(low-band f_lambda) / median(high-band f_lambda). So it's 1.07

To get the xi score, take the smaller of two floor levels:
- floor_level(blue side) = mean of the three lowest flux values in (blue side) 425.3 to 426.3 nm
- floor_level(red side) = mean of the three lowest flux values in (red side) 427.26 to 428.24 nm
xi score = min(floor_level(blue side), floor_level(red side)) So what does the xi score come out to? 15.32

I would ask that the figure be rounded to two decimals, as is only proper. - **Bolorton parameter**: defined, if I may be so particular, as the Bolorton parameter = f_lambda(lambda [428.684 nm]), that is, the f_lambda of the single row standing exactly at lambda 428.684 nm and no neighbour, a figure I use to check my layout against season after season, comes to 14.88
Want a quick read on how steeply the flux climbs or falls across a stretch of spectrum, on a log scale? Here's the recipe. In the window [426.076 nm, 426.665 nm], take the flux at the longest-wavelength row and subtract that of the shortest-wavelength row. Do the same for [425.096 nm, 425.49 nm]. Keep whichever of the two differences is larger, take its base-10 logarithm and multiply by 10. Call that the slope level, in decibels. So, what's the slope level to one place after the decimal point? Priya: -8.0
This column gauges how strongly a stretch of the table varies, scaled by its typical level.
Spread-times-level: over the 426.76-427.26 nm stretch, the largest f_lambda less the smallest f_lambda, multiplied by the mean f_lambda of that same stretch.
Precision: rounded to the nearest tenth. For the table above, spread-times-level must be 1.4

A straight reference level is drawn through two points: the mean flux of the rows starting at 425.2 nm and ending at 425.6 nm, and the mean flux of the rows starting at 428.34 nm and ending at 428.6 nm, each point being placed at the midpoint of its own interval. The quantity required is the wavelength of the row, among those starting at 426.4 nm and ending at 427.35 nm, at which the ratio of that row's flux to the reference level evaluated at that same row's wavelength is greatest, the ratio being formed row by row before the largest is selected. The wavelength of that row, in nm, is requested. 426.420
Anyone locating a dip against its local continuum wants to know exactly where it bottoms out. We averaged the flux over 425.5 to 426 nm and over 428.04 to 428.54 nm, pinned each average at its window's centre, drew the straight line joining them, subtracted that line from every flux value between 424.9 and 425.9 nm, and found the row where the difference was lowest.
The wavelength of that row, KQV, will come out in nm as 424.949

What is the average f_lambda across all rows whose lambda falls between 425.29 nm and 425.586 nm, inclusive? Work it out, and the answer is 16.6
